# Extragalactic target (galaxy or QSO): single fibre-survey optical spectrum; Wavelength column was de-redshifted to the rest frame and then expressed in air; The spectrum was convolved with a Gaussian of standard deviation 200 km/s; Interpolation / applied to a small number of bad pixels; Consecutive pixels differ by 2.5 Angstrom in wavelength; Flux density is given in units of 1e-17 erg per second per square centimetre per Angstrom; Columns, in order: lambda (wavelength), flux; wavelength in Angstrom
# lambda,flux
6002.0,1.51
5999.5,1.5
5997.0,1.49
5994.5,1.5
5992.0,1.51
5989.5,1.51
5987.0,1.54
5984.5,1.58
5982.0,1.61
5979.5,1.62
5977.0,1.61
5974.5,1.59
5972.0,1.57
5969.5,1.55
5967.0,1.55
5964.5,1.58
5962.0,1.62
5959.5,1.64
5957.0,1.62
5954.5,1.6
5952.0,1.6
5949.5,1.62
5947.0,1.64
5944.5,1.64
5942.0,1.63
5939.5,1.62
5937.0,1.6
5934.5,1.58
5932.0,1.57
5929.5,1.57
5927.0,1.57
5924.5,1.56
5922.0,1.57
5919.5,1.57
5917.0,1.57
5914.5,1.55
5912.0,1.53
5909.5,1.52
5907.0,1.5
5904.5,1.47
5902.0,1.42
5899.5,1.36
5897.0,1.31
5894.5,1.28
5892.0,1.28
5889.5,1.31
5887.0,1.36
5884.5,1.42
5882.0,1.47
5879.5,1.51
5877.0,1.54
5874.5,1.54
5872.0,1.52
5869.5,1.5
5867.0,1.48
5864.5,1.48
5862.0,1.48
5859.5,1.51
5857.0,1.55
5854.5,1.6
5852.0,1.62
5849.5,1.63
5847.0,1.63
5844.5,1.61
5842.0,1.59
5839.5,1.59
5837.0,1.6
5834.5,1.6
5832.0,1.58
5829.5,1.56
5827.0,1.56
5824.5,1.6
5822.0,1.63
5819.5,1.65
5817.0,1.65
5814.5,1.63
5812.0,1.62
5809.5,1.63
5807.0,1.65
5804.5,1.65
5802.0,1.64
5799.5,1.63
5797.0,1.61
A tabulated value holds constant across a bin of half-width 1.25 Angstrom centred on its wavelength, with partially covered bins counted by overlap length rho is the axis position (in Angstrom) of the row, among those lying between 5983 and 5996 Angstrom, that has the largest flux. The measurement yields 5984.5 Angstrom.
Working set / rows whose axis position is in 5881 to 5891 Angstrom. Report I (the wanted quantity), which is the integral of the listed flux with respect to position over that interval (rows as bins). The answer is 13.9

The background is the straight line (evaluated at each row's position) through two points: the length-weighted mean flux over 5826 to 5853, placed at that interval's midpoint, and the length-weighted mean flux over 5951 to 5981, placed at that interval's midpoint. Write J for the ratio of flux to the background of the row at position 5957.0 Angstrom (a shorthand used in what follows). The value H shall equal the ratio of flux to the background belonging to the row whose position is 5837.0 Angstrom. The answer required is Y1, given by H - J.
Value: -0.013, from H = 1.00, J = 1.02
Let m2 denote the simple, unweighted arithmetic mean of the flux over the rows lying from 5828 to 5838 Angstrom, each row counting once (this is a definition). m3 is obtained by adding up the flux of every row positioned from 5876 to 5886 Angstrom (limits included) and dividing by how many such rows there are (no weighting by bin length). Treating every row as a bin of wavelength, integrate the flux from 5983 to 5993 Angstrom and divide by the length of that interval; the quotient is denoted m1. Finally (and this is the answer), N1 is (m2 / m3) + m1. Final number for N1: 2.60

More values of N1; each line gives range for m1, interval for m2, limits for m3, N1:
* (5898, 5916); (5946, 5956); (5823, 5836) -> 2.50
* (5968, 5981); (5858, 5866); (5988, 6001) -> 2.58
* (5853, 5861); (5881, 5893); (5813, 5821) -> 2.39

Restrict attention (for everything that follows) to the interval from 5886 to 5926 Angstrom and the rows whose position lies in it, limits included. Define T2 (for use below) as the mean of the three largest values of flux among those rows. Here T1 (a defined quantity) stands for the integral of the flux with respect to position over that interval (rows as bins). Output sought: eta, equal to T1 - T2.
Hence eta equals 56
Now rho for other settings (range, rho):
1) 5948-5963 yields 5959.5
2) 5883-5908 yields 5907.0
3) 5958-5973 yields 5959.5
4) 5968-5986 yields 5979.5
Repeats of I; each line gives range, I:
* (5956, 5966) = 16.1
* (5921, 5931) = 15.7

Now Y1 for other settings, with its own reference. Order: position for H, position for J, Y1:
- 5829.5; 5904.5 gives 0.056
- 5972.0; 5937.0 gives -0.019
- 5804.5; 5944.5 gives 0.005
